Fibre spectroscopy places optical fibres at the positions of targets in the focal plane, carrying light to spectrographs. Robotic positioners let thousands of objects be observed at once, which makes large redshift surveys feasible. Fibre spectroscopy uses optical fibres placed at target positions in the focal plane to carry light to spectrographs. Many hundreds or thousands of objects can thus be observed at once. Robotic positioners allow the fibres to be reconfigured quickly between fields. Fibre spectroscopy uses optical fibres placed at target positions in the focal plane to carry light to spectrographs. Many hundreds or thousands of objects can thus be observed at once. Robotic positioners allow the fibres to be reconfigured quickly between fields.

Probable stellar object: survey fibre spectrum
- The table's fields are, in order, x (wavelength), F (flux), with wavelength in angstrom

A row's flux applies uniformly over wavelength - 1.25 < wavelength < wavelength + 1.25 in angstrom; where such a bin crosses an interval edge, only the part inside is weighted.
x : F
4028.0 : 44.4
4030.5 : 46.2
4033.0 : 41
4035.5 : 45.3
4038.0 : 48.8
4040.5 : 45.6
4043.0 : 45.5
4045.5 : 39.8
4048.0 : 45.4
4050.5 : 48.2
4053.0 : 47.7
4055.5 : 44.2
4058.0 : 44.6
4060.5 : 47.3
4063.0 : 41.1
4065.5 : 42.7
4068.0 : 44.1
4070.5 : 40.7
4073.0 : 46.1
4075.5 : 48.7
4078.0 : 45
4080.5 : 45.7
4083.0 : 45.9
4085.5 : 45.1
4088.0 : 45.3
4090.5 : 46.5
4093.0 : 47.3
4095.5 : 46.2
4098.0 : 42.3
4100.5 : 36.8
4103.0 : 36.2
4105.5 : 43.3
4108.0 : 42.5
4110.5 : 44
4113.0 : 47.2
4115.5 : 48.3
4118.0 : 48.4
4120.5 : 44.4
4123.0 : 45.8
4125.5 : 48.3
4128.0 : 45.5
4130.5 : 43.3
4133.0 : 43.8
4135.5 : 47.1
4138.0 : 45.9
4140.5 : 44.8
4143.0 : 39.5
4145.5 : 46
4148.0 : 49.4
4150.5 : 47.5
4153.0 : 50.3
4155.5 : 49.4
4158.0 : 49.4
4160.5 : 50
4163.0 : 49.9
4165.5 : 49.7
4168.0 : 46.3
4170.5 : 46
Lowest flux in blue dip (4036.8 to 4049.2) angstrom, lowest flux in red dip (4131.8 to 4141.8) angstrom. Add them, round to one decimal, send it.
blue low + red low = 83.6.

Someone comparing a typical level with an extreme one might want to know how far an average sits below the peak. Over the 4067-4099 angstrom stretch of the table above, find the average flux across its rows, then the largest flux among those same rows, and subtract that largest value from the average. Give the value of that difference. -3.4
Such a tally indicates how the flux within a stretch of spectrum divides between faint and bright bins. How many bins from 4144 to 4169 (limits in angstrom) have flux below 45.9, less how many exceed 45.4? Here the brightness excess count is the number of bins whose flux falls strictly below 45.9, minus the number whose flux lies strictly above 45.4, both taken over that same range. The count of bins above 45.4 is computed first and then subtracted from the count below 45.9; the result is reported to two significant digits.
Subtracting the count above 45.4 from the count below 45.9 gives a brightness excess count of -10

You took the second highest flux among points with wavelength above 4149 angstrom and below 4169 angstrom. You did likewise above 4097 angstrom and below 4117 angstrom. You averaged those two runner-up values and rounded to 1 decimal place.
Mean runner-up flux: 48.6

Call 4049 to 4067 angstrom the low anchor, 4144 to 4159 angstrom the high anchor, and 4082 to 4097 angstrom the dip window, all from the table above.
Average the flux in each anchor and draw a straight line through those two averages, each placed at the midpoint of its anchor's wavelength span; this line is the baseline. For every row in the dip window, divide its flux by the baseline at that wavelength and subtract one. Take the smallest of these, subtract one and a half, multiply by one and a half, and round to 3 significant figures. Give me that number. -2.28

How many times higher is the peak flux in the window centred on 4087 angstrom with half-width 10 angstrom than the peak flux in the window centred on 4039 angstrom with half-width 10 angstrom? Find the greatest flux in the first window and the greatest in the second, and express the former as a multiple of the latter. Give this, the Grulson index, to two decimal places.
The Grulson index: 0.97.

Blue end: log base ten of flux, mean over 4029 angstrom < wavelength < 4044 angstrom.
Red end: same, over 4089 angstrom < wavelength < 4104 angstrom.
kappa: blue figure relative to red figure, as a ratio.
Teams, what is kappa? 1.02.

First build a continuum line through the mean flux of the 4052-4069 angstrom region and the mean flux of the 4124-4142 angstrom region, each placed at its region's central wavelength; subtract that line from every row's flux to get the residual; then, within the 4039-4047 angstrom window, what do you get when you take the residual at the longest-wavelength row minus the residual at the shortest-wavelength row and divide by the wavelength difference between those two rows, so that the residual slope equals -1.2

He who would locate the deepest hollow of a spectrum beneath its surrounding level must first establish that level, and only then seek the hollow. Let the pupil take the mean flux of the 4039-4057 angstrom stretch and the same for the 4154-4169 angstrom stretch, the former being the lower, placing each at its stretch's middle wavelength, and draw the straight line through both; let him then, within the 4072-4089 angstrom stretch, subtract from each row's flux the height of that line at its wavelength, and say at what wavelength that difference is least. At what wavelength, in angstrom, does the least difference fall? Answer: 4085.5 angstrom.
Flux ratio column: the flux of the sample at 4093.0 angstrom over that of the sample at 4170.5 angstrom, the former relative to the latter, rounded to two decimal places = 1.03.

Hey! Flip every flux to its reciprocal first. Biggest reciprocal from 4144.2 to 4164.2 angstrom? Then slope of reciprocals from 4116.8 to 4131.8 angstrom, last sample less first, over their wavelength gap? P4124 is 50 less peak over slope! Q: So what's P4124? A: -62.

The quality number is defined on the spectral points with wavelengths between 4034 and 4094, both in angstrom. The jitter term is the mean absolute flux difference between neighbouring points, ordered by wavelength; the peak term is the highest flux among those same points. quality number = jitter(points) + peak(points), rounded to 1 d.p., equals 51.2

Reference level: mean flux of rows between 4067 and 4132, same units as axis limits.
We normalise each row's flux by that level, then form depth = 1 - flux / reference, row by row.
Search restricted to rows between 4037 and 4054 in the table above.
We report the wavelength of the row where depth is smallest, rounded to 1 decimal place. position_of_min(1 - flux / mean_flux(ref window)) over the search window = 4038.0 angstrom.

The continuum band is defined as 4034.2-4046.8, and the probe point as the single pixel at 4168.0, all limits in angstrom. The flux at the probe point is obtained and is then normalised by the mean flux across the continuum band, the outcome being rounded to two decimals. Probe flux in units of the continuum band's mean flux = 1.03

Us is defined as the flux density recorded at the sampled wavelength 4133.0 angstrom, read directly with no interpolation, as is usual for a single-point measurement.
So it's 43.8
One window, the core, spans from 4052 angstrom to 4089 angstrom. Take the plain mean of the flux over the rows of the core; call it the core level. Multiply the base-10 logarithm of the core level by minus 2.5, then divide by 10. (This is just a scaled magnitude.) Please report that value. -0.413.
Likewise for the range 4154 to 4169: -0.423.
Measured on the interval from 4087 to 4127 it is -0.412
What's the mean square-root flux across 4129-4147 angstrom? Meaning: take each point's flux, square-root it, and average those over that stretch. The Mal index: 6.66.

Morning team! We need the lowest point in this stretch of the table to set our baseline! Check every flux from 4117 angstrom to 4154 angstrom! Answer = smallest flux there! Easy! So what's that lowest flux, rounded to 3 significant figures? 39.5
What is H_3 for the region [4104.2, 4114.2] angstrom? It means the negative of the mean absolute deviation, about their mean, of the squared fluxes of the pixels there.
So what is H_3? -133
